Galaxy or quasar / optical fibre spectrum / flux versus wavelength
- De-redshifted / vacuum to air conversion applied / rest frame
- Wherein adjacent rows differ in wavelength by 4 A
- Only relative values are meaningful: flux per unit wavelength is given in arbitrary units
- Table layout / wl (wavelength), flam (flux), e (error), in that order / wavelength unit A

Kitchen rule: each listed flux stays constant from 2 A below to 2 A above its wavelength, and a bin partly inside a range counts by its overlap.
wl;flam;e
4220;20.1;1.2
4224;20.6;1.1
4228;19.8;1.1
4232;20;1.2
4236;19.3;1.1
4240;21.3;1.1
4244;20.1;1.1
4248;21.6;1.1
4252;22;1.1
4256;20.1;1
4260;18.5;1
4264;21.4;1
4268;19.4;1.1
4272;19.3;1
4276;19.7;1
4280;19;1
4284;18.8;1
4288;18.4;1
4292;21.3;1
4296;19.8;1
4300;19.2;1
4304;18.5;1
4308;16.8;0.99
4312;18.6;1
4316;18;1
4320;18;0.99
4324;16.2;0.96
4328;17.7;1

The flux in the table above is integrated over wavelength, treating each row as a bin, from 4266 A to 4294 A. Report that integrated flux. 544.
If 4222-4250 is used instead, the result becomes 571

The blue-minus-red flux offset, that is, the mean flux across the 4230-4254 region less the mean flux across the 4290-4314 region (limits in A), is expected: 1.7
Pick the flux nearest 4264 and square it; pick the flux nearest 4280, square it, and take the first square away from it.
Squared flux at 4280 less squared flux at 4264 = -97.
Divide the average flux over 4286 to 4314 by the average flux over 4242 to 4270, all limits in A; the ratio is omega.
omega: 0.927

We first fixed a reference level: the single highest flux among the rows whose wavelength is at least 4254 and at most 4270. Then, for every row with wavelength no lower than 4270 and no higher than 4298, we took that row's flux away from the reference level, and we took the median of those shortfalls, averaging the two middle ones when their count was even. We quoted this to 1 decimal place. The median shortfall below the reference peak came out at 2.1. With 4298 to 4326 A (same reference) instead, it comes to 3.4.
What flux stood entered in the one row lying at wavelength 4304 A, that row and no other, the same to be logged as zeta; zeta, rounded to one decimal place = 18.5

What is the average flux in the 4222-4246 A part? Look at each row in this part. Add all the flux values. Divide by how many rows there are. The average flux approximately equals 20.2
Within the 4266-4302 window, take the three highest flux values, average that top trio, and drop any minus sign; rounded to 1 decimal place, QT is 20.3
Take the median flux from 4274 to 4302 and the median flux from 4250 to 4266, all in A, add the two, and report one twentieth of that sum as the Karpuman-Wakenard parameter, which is 2.00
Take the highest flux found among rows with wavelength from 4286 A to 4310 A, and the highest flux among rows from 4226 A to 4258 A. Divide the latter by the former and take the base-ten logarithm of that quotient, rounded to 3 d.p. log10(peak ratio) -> 0.014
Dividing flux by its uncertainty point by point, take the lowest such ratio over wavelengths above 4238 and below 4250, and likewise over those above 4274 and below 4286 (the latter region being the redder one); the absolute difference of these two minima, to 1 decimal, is 0.5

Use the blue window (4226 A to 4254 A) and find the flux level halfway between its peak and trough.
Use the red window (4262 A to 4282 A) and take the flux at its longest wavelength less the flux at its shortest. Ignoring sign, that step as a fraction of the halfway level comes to 0.12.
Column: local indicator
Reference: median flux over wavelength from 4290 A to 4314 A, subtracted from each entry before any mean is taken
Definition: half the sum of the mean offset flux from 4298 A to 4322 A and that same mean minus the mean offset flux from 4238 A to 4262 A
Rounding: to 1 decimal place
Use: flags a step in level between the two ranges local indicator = -1.6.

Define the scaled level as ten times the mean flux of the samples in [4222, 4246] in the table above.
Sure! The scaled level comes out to 202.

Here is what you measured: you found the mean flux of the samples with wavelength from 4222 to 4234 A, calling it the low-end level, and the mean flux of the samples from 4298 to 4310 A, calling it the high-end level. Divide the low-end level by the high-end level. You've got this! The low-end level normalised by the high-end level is 1.11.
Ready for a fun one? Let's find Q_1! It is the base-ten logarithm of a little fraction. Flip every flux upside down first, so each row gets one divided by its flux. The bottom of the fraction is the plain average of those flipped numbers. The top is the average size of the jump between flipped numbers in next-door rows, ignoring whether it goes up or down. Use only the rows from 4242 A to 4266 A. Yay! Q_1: -1.08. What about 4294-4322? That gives -1.29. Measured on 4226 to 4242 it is -1.32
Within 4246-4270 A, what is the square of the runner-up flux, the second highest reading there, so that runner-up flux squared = 467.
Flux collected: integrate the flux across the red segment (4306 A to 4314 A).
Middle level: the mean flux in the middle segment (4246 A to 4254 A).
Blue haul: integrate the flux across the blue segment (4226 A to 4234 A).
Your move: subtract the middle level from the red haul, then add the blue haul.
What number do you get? 279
